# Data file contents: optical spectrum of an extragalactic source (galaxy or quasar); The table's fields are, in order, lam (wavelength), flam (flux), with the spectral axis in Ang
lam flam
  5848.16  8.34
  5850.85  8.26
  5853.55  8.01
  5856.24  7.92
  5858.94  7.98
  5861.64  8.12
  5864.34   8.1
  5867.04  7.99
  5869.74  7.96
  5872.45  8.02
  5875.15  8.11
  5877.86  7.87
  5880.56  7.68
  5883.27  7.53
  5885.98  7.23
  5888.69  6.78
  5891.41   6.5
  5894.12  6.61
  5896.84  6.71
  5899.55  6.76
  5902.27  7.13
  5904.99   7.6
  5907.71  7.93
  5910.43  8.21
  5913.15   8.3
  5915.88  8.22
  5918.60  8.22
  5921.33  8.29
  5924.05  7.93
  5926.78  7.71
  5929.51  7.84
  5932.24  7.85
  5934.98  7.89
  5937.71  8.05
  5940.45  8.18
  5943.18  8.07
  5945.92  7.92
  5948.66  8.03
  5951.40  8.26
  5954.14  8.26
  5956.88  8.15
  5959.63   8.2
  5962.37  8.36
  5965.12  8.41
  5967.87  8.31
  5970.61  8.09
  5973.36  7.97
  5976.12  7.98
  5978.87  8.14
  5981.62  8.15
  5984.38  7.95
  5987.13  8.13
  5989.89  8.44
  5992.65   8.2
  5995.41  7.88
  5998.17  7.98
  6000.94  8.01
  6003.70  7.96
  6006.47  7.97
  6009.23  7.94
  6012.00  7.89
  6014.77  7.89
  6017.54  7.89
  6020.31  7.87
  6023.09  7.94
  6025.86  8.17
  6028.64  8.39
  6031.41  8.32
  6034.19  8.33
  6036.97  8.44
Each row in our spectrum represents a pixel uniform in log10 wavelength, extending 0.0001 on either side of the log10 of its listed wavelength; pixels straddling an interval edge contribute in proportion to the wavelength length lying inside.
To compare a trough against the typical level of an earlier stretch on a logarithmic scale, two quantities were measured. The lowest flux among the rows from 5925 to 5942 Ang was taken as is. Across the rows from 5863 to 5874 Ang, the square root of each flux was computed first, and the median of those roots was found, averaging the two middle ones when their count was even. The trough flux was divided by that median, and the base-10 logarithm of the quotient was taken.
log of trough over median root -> 0.435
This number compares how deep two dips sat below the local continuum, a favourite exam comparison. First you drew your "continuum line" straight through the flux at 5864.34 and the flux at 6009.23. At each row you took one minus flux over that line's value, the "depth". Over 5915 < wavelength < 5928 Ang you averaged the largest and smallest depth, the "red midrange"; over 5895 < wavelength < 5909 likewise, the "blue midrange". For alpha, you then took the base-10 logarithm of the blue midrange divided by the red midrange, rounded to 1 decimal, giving 1.3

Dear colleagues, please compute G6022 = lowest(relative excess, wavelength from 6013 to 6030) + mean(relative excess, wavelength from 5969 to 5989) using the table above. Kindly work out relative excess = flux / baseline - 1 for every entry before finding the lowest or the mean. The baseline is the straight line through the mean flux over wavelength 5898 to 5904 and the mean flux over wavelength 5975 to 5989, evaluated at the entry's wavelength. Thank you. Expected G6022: -0.08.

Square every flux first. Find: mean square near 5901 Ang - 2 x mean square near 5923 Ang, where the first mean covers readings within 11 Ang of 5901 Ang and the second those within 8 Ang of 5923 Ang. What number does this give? -77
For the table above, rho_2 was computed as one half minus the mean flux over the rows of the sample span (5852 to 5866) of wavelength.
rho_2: -7.53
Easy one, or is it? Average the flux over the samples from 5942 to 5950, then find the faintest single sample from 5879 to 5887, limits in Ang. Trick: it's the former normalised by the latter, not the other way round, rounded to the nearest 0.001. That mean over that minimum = 1.107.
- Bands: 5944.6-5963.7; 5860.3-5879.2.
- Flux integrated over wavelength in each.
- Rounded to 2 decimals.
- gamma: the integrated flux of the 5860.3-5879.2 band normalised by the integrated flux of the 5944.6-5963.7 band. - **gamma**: 0.97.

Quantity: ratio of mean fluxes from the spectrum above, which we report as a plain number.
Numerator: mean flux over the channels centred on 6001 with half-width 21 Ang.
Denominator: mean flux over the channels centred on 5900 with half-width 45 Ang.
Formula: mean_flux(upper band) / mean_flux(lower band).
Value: 1.04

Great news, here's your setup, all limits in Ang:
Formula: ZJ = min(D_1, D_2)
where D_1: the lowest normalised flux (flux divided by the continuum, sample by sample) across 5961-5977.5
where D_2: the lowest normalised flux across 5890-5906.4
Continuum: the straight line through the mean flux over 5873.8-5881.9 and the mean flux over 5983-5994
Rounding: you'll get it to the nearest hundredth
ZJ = 0.82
